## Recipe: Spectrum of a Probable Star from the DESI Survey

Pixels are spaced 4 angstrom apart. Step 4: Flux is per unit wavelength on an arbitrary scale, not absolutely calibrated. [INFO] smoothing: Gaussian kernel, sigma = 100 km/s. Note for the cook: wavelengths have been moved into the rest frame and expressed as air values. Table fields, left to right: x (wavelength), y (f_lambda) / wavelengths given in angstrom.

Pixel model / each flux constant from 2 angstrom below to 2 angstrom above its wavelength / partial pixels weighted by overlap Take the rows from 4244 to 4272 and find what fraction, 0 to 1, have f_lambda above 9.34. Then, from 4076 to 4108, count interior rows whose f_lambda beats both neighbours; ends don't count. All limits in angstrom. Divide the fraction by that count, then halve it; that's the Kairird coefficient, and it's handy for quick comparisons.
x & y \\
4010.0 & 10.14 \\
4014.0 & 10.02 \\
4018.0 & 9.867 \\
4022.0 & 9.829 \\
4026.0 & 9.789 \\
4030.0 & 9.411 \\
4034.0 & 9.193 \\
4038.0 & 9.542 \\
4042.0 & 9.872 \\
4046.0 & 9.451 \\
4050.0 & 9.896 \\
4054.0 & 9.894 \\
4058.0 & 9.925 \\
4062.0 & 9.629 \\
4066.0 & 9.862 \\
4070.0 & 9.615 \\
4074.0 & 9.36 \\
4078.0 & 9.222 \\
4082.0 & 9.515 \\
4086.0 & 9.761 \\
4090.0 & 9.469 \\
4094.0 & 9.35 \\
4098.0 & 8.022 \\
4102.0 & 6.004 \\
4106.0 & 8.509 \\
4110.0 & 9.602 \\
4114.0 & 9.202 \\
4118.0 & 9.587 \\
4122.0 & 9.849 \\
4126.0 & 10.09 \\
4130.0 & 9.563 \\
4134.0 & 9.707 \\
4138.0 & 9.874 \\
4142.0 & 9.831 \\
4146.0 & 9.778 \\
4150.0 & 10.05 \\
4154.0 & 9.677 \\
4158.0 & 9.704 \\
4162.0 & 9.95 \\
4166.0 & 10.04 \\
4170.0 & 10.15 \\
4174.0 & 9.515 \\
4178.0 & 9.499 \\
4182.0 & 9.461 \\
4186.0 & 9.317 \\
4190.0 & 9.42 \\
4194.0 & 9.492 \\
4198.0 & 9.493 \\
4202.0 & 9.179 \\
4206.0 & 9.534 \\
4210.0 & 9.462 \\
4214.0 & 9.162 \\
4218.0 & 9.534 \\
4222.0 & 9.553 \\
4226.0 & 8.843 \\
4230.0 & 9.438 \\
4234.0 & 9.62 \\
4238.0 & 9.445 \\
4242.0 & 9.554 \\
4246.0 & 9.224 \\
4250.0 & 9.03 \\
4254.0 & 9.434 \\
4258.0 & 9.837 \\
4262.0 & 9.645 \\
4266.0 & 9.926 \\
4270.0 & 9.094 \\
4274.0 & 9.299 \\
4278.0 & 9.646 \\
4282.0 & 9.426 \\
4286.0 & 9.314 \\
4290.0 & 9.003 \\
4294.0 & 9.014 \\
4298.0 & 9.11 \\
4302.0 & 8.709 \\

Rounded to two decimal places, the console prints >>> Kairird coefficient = 0.29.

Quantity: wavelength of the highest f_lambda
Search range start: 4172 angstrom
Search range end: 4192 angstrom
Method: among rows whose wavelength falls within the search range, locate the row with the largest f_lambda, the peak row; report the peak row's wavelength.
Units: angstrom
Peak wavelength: 4174.0 angstrom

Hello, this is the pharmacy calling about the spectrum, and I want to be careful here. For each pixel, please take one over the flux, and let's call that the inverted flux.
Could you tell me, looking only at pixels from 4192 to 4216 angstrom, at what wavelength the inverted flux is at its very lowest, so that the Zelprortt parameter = 4206.0 angstrom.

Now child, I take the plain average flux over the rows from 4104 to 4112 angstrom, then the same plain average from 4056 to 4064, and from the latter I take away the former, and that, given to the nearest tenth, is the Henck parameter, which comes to 0.7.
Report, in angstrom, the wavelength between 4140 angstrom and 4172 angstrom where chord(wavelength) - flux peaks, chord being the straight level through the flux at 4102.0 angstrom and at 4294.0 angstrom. 4158.0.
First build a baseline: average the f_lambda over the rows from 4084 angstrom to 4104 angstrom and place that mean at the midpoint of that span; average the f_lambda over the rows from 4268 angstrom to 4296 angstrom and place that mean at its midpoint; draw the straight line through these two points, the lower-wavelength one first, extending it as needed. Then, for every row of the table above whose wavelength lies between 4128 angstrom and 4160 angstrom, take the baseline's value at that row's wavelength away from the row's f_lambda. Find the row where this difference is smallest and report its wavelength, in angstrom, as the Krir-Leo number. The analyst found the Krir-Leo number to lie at 4130.0 angstrom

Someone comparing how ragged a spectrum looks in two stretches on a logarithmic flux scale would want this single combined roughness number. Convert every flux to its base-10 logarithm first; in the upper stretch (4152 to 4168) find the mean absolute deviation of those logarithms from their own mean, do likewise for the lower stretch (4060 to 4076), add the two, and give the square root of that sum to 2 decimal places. 0.11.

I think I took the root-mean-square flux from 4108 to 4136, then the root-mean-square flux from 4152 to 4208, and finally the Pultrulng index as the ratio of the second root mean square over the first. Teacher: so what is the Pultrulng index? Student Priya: 0.99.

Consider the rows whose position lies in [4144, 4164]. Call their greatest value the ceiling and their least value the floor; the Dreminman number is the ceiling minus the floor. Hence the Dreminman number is 0.37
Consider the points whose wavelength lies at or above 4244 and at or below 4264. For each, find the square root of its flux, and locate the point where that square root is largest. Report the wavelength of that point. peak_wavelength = 4258.0 angstrom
